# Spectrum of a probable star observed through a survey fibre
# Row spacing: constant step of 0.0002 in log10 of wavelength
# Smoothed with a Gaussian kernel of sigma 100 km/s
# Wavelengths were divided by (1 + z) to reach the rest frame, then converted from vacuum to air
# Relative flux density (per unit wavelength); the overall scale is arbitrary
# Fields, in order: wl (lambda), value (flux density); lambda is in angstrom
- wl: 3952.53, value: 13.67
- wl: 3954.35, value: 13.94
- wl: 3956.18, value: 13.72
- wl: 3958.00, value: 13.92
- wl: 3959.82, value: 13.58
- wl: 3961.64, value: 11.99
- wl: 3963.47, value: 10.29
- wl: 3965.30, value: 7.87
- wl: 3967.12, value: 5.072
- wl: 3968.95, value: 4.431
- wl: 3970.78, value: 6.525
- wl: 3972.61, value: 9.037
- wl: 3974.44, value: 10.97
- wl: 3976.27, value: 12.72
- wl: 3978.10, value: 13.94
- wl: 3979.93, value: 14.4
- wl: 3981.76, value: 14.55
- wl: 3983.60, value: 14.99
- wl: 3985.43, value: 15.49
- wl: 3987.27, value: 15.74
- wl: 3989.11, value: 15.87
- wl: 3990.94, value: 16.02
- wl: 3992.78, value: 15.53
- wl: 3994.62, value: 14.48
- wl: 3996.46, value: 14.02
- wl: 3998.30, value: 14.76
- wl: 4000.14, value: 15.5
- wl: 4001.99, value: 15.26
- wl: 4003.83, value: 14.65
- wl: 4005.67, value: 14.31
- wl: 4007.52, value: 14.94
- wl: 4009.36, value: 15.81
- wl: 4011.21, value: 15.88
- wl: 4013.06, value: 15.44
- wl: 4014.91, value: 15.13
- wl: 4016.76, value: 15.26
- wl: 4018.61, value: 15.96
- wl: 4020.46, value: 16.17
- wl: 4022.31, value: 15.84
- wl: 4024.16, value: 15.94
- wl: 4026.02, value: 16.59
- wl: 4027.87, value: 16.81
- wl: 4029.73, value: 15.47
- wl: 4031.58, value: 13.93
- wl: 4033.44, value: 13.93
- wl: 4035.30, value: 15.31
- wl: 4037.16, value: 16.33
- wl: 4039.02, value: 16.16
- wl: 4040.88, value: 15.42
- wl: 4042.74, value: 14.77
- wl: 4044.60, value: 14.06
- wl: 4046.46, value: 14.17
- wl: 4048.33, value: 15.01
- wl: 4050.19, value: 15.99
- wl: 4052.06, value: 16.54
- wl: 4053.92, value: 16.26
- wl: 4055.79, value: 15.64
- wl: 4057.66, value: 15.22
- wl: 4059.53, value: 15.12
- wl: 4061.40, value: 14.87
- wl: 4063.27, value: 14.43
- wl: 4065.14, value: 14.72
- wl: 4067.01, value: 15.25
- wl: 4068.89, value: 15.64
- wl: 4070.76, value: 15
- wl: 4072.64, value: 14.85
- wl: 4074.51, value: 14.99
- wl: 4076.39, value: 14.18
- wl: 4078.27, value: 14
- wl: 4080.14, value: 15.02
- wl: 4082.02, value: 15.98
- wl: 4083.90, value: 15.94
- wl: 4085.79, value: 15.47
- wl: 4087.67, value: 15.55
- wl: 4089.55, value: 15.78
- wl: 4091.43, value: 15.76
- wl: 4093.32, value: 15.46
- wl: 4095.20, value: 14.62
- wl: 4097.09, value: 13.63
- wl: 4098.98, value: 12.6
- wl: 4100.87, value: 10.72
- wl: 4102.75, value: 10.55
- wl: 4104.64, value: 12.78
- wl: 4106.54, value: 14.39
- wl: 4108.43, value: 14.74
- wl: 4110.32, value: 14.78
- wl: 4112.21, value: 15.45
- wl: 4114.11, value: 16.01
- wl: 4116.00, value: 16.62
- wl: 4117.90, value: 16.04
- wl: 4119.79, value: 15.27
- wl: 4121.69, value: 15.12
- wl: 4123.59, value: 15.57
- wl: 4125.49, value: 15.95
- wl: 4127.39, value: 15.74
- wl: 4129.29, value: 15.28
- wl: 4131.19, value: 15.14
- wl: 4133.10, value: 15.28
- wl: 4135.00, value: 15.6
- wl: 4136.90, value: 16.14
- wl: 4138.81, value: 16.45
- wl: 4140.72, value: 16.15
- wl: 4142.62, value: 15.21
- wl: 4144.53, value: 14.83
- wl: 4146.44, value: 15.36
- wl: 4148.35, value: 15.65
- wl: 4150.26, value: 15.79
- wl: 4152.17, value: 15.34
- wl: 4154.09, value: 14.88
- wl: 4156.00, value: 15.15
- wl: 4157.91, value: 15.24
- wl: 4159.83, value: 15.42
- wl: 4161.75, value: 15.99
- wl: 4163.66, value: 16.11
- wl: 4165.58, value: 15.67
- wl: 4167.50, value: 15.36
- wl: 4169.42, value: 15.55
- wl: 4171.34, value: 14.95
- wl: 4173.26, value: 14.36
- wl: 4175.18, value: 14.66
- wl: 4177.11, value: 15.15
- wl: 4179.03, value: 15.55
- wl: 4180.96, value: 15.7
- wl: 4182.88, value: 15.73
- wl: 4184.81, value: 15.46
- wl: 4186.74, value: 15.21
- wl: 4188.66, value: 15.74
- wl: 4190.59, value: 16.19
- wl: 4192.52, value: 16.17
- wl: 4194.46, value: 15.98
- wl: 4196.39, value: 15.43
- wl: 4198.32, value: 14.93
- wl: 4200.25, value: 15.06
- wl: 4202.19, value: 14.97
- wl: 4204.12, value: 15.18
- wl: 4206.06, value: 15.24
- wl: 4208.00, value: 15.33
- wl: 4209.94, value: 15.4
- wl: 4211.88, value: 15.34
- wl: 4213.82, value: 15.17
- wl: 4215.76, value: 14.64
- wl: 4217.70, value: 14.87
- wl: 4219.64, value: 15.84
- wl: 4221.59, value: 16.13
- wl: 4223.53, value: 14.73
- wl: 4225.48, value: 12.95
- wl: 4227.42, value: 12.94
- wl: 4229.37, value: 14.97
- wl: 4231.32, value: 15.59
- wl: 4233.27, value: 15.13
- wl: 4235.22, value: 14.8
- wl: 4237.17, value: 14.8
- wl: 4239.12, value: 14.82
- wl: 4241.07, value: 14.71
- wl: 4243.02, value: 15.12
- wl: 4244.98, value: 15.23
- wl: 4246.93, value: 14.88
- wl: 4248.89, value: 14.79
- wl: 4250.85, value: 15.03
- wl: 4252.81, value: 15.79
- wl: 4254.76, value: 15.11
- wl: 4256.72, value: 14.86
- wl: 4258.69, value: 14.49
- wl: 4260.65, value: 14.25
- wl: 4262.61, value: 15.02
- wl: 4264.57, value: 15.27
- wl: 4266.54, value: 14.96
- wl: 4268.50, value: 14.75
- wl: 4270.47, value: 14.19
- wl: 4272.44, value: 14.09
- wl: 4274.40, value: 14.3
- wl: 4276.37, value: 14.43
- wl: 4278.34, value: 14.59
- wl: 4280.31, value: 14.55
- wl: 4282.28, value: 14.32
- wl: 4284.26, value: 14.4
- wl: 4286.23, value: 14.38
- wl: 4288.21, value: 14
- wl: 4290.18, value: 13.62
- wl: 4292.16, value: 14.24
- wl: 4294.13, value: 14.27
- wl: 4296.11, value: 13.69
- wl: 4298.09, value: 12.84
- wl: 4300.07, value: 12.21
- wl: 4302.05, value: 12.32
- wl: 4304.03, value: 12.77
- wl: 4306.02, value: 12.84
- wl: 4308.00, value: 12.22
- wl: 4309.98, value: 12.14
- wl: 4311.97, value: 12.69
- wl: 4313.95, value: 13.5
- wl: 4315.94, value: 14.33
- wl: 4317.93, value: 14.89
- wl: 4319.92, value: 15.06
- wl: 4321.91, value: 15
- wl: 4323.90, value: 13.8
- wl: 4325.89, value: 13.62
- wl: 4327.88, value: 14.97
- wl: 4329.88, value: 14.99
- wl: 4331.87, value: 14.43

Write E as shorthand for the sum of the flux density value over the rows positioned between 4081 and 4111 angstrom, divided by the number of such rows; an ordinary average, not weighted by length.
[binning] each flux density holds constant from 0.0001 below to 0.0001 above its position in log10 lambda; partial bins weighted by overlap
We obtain 14.3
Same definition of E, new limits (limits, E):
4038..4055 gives 15.4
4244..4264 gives 14.9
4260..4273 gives 14.6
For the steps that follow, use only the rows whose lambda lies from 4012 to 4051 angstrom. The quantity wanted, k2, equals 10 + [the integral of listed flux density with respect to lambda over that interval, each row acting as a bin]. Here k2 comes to 611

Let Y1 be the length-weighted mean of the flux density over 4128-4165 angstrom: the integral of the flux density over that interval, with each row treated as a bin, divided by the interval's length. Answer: 15.5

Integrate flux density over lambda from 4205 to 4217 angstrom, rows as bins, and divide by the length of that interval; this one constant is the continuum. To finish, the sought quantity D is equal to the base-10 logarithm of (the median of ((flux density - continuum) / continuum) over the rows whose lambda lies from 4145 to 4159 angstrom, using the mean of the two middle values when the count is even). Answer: -1.96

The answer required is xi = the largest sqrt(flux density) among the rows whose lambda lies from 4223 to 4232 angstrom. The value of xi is 3.95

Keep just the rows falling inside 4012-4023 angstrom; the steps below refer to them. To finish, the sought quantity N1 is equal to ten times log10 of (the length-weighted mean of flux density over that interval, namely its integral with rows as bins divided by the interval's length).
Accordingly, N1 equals 11.94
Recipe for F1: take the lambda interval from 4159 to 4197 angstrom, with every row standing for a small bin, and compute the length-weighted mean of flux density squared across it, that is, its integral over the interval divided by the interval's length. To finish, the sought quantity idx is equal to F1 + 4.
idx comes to 245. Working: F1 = 241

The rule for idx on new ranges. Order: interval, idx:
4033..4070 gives 237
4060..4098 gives 231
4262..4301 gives 206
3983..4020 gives 237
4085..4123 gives 219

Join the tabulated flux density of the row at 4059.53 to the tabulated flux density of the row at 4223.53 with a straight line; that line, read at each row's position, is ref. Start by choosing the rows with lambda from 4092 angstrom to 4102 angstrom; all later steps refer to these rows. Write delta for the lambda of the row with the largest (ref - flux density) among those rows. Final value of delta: 4100.87 angstrom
